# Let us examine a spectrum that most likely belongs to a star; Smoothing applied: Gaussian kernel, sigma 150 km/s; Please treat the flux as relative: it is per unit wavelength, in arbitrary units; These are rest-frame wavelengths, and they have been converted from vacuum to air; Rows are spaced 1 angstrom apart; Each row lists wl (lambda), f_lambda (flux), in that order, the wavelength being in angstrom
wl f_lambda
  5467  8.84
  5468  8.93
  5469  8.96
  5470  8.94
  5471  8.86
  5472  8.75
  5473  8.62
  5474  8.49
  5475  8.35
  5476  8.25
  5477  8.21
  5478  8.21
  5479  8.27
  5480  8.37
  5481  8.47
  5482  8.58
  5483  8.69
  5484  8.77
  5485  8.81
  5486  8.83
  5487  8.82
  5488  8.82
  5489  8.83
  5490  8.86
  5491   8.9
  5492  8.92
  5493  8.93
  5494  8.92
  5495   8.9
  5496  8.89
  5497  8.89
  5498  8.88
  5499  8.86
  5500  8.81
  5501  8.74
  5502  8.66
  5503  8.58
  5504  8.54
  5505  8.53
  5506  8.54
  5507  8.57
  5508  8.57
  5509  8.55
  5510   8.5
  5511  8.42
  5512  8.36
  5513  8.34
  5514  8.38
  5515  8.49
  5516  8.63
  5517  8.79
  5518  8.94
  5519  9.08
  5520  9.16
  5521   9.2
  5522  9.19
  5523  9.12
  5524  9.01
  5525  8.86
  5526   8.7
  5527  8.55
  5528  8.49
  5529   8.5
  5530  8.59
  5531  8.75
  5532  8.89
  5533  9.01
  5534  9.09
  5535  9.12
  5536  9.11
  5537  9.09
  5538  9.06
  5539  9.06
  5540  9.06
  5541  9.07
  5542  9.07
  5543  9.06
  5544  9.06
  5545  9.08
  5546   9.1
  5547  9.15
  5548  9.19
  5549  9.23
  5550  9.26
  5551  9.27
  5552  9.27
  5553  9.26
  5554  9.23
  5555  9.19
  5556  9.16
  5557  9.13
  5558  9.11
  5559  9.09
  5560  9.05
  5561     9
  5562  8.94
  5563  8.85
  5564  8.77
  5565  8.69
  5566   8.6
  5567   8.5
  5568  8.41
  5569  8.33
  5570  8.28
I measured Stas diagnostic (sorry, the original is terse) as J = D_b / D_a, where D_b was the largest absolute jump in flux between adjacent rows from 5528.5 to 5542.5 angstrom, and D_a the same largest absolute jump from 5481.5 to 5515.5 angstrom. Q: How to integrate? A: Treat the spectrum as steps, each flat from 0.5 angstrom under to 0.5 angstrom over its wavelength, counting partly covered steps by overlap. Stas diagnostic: 1.5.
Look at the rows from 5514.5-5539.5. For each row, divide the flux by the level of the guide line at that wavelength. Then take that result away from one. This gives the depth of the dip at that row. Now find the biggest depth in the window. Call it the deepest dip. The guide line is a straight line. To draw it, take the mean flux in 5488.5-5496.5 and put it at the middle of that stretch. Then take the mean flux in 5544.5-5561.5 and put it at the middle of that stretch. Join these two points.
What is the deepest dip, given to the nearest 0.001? 0.062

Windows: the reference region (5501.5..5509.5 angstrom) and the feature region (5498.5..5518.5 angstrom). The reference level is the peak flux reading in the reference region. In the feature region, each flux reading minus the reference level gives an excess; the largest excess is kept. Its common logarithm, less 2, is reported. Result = -2.55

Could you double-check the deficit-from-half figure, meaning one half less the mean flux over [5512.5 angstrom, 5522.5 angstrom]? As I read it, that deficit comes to -8.32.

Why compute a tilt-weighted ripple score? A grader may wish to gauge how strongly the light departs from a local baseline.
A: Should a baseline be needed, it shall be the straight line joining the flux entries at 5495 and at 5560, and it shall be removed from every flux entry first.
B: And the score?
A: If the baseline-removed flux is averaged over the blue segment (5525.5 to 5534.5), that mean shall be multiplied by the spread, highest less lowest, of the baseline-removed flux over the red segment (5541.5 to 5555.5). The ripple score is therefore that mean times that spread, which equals -0.05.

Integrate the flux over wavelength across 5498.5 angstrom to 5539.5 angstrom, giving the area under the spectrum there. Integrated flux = 359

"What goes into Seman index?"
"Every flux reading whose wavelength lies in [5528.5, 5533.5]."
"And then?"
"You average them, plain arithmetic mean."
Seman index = 8.7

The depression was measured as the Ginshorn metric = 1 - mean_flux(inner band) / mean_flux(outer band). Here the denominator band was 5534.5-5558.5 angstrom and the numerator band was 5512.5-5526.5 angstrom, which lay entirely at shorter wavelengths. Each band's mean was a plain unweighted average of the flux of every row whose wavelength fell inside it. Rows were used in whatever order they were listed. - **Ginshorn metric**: 0.032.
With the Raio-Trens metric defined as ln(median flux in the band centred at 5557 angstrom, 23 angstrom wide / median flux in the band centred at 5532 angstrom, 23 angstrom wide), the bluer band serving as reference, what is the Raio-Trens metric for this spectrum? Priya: 0.006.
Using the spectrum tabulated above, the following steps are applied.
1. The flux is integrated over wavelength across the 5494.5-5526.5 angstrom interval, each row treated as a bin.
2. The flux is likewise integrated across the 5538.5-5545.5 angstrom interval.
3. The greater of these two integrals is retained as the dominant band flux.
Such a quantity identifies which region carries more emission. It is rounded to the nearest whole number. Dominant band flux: 280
